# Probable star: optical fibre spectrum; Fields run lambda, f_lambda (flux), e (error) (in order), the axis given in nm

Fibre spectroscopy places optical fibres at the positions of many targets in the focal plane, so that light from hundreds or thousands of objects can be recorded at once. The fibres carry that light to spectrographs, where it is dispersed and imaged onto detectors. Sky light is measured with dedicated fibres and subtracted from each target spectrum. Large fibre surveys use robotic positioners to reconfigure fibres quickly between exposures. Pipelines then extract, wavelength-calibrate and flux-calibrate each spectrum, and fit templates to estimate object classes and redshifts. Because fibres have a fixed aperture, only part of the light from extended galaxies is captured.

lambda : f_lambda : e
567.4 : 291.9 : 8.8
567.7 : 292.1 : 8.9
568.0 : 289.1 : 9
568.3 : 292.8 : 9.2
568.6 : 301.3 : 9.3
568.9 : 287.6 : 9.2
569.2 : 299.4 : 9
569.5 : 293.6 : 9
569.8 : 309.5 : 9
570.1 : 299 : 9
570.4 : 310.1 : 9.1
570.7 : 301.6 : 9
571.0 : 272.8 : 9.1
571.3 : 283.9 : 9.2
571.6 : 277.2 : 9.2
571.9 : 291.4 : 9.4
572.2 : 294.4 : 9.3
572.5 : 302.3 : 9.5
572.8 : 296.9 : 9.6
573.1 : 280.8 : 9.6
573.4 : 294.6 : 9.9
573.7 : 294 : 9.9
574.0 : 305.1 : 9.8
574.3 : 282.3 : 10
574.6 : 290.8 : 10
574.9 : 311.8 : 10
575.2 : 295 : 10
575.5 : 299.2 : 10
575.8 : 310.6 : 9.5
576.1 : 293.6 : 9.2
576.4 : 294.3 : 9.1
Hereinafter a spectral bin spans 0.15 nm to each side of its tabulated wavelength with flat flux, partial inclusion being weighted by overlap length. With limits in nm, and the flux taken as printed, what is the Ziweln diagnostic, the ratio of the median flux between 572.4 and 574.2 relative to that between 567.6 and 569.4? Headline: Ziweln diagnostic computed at 1.01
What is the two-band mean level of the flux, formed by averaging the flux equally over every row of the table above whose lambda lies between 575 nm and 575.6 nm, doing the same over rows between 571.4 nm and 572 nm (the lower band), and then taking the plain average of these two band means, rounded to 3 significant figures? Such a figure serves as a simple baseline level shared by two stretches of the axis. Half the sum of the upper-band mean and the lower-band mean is 291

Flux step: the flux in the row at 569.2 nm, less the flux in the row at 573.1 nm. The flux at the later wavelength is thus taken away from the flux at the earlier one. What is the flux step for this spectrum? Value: 19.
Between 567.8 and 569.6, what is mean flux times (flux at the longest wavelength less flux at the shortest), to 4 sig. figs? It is 1323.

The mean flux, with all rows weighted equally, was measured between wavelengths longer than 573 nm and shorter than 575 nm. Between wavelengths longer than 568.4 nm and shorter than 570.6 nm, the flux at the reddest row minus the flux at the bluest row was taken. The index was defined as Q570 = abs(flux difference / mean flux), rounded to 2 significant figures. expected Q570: 0.030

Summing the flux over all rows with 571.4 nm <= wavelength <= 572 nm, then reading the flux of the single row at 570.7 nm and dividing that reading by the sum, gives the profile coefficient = 0.530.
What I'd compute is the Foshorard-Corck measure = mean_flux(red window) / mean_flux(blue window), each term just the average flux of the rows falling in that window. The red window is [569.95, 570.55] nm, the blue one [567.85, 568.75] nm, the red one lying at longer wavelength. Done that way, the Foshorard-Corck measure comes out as 1.03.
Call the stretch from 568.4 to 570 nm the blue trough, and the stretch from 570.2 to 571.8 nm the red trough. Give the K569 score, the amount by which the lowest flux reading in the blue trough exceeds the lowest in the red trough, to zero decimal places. 15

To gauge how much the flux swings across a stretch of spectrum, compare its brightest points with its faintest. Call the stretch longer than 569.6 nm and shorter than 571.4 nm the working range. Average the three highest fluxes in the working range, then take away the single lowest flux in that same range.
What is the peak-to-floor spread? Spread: 34.3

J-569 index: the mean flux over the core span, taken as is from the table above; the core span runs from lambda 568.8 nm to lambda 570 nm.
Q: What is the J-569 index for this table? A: 298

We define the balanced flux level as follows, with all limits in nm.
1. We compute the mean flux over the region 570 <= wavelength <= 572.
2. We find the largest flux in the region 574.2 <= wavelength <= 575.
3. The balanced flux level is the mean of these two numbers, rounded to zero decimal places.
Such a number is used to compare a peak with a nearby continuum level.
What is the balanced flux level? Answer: 301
